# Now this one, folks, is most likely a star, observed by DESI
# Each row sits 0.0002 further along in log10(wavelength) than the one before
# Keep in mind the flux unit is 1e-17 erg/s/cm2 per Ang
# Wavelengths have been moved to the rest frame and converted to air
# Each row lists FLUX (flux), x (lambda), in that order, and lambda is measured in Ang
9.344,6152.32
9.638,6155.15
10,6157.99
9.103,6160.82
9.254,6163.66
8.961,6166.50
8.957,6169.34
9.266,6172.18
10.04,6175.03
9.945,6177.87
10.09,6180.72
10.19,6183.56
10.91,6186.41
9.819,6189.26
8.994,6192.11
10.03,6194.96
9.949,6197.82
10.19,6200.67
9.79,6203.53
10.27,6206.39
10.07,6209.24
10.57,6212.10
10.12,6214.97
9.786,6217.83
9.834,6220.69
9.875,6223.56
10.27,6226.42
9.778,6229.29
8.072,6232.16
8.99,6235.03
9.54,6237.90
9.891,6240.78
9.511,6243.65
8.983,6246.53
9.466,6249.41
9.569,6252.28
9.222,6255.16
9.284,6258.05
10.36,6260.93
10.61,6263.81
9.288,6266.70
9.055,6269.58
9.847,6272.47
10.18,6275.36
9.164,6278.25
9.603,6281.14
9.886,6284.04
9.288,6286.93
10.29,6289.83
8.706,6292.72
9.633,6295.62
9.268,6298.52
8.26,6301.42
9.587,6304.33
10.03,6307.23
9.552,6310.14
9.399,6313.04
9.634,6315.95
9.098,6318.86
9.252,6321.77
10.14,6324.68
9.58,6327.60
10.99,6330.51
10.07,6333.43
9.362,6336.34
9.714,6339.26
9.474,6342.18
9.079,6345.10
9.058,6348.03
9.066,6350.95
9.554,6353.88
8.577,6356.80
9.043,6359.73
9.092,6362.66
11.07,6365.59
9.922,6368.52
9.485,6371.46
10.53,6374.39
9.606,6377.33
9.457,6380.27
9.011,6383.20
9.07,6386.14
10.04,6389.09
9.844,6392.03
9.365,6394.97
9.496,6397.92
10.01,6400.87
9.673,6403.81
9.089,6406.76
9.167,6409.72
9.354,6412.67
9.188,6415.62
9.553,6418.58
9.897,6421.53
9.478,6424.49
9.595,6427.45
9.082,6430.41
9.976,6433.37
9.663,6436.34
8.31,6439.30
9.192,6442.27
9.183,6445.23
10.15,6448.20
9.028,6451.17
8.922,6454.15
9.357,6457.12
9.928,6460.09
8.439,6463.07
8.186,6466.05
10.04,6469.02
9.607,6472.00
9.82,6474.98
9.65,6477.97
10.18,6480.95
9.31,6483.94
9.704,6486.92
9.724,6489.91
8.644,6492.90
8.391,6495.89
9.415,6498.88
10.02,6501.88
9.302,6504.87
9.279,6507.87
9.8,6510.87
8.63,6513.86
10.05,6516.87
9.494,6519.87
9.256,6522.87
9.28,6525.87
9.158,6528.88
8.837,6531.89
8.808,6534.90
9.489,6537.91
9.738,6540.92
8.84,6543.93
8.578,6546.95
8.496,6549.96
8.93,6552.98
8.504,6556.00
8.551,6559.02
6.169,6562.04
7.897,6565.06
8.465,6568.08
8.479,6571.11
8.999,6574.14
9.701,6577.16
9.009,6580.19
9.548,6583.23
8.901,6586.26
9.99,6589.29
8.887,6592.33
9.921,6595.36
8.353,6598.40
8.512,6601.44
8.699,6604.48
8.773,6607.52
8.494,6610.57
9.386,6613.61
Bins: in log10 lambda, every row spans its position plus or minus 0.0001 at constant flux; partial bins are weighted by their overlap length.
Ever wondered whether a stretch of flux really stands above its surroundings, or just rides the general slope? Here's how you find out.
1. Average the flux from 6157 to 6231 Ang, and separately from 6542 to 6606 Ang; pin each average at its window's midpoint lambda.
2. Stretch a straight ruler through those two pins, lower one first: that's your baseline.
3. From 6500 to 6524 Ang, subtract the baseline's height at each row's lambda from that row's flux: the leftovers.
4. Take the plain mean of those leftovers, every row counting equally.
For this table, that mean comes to 0.56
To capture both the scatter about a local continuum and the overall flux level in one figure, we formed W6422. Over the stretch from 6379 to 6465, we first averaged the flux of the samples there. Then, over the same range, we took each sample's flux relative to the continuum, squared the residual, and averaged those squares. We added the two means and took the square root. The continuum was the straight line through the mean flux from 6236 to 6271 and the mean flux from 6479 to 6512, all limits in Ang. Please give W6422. 3.10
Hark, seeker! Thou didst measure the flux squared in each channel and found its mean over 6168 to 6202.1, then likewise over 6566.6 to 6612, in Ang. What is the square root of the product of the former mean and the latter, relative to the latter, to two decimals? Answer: 1.10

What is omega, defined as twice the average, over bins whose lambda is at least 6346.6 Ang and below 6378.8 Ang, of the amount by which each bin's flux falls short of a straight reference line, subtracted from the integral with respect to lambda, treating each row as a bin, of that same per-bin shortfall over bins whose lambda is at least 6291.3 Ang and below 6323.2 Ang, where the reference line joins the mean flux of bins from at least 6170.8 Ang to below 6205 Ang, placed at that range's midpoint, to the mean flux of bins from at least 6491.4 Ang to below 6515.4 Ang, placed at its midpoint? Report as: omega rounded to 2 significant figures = 11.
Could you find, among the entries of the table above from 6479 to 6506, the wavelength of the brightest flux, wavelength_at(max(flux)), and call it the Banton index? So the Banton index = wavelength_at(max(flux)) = 6480.95 Ang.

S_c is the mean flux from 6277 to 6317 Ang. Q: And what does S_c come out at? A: 9.45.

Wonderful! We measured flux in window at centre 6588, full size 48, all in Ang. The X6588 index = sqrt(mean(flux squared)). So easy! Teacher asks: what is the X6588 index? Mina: 8.93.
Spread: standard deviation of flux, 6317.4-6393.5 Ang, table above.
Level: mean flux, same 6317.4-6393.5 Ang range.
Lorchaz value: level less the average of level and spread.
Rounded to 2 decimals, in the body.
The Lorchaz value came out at 4.49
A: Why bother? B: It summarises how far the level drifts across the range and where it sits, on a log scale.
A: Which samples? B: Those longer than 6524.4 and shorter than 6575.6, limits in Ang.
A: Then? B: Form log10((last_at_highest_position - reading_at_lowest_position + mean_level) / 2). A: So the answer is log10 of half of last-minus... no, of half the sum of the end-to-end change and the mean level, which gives 0.622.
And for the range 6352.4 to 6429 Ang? 0.681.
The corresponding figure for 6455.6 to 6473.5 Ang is 0.677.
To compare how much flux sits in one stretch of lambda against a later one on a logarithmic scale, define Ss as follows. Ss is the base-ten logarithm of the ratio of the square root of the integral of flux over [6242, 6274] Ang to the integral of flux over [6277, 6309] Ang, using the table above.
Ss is -1.24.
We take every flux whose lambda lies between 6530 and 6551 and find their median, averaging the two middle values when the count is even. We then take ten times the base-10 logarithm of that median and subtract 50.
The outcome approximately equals -40.5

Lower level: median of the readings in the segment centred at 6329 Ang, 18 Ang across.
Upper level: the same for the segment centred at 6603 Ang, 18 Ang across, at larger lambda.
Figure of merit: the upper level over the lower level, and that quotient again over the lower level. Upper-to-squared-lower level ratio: 0.089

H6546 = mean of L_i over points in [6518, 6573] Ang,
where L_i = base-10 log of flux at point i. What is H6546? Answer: 0.939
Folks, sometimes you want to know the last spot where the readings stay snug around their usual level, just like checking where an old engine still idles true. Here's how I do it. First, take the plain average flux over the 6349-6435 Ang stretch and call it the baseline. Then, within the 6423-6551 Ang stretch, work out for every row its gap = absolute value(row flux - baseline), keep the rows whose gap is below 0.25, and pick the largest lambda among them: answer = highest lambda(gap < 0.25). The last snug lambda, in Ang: 6540.92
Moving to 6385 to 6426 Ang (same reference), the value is 6424.49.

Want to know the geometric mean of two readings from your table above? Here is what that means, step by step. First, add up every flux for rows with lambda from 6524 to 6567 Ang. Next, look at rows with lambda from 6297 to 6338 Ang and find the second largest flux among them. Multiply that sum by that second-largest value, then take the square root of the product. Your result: 35.1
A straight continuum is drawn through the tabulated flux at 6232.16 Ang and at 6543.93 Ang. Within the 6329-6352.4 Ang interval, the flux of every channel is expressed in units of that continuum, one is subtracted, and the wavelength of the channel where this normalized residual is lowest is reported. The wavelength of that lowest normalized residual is 6348.03 Ang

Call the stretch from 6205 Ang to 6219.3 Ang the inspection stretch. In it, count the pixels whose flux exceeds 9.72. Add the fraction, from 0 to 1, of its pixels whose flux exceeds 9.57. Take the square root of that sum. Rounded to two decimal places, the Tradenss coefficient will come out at 2.45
